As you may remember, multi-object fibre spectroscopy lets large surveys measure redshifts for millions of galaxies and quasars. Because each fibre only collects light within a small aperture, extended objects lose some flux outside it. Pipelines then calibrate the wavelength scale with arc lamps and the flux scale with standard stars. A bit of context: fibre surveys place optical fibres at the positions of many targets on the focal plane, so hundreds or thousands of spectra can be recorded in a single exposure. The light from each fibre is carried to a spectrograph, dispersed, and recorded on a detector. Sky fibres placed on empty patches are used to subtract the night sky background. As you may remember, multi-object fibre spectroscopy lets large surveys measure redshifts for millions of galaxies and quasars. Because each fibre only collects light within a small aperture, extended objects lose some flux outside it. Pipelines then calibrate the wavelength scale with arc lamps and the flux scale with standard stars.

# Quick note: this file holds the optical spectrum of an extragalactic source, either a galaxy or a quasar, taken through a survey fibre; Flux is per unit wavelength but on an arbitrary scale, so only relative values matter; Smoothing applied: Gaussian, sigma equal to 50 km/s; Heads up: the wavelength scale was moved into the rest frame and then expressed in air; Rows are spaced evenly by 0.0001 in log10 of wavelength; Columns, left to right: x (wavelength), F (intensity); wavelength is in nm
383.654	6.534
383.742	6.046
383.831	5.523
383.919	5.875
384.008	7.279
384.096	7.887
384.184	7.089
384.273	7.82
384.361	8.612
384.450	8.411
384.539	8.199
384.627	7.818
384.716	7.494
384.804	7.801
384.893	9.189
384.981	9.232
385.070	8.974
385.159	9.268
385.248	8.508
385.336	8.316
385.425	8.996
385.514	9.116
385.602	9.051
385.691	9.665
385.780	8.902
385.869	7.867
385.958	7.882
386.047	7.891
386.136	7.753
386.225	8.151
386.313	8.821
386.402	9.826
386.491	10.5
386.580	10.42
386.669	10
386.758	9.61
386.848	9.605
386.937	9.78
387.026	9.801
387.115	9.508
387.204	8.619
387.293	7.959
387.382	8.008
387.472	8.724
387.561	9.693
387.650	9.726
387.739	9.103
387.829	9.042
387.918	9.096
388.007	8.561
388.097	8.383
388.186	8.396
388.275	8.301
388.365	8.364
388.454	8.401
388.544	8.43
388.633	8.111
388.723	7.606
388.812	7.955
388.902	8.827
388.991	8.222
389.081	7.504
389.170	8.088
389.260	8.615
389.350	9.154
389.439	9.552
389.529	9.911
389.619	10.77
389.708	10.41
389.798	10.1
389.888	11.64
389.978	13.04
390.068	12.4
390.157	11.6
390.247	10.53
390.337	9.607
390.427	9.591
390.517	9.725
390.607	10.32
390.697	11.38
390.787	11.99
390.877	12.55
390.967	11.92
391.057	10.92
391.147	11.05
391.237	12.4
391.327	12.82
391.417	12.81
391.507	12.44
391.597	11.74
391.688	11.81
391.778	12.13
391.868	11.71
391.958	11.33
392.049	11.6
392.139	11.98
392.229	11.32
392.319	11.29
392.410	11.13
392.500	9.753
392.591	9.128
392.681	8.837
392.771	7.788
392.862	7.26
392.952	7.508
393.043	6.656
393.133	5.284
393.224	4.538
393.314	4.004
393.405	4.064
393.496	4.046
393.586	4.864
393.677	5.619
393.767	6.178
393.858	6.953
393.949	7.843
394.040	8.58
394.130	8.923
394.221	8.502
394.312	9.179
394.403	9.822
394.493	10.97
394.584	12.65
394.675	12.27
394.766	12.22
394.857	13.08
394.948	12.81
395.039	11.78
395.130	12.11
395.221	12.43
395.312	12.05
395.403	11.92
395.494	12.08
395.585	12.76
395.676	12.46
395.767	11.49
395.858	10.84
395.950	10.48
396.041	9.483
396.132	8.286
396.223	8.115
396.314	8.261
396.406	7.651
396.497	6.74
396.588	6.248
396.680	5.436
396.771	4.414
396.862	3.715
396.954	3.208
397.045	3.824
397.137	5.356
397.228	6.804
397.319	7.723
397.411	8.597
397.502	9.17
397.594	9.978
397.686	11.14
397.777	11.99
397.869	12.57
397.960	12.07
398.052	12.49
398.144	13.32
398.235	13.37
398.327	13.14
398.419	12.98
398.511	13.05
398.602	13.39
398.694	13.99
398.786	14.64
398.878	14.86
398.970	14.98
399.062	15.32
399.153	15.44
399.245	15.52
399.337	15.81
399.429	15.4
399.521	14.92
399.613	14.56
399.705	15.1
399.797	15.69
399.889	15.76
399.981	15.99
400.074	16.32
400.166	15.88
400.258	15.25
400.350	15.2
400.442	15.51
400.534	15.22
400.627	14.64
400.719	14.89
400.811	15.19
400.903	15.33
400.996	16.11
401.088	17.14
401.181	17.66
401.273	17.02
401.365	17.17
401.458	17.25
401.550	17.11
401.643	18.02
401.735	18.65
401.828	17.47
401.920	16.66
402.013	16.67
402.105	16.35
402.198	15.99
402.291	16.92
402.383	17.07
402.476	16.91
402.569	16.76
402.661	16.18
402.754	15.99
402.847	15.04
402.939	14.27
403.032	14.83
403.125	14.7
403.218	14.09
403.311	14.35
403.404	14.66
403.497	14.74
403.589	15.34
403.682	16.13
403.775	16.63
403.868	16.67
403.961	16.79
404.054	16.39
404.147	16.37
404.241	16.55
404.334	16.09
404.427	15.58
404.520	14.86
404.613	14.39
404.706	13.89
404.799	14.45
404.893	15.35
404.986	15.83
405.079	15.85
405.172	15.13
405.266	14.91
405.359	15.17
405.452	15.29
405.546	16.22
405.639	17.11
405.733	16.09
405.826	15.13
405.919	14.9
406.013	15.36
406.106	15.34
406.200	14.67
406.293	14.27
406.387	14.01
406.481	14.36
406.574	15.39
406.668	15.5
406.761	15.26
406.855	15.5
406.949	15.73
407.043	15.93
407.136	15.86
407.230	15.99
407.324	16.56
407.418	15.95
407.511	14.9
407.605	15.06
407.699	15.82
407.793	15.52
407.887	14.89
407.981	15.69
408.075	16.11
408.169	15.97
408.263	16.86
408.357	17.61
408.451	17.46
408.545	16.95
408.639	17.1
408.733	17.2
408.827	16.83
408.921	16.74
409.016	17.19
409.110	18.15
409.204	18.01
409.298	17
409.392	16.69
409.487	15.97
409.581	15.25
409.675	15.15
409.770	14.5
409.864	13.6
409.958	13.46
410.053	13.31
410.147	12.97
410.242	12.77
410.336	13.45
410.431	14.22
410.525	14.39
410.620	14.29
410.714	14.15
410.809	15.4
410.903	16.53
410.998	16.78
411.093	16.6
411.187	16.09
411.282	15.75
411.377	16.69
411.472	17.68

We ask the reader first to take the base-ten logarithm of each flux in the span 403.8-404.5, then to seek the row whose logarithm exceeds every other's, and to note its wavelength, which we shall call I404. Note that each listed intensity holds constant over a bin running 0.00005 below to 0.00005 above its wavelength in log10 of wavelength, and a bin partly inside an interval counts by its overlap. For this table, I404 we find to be 403.961 nm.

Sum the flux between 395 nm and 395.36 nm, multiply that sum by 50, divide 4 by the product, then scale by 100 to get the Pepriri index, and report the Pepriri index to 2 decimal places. 0.17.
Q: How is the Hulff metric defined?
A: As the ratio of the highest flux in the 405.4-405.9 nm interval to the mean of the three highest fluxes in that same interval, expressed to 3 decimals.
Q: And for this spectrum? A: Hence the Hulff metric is 1.039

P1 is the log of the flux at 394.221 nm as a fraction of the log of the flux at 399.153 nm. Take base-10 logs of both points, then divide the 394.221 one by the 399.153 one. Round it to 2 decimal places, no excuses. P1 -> 0.78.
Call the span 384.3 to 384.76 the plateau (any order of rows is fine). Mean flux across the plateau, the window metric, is 8.1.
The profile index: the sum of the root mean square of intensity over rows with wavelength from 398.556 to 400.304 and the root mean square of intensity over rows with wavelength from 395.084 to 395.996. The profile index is 27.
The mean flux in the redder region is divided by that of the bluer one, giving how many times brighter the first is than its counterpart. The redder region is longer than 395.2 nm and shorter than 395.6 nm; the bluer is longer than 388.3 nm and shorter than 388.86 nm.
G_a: 1.50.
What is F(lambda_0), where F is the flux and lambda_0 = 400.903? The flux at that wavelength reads 15.33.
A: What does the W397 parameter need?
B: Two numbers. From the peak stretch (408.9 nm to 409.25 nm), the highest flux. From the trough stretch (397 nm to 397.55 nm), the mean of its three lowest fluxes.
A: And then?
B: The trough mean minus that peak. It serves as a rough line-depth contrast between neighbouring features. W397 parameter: -13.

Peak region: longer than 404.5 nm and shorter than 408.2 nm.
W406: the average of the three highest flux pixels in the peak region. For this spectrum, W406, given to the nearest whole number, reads 17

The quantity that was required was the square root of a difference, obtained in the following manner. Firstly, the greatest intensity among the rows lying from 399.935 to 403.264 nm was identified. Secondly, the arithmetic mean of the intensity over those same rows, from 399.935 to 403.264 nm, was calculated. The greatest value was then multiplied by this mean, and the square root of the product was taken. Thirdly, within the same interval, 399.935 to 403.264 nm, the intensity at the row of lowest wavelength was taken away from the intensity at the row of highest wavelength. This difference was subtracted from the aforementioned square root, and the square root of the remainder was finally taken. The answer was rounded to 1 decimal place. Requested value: 4.4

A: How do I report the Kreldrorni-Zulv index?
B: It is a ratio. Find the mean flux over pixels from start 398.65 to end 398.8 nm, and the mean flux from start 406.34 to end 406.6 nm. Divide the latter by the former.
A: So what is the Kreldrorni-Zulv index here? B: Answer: 1.0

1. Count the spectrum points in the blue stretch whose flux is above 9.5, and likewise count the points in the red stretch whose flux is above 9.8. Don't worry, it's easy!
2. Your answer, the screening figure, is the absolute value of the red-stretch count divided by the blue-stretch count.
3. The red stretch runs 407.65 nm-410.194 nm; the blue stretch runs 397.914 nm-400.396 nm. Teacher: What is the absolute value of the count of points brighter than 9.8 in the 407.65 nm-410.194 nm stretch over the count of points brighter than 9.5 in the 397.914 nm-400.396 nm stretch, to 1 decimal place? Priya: 1.0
